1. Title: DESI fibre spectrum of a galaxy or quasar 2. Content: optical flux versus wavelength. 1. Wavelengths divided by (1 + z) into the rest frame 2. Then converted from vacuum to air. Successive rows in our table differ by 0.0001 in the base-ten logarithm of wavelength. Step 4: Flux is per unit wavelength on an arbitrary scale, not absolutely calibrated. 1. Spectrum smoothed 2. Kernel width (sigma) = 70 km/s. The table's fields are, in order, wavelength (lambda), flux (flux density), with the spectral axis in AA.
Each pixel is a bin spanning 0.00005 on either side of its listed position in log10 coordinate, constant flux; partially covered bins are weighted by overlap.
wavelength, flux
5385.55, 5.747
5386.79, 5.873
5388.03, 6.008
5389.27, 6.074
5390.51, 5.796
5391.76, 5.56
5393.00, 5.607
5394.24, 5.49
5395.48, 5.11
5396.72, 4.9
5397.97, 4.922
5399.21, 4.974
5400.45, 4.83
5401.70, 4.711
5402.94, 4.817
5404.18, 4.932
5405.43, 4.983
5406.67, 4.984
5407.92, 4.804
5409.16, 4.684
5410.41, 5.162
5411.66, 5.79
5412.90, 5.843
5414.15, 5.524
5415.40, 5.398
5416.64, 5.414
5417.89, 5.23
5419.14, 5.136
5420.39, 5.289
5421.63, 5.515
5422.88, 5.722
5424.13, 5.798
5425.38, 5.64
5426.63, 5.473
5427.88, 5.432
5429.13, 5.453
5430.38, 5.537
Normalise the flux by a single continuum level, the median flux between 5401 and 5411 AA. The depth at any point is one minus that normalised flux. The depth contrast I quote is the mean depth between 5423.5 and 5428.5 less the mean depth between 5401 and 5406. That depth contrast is -0.149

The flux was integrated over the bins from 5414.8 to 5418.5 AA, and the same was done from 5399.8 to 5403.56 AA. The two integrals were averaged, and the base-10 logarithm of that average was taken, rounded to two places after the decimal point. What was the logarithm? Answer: 1.28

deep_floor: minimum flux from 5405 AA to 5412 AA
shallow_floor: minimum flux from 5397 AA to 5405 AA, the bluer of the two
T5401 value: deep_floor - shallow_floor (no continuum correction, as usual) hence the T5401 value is 0.0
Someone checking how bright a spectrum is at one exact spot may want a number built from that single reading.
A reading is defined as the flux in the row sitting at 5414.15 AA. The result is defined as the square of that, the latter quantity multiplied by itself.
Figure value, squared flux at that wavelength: 30.5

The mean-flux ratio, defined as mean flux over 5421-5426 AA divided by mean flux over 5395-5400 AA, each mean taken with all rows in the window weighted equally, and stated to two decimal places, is 1.14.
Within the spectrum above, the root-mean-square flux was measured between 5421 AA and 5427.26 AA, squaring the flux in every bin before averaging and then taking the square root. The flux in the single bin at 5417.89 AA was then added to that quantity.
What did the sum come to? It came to 10.9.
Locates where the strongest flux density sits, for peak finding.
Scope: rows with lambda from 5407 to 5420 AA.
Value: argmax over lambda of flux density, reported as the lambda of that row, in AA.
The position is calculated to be 5412.90 AA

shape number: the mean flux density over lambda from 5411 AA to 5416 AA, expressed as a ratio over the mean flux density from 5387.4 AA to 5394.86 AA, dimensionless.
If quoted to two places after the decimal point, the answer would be 0.98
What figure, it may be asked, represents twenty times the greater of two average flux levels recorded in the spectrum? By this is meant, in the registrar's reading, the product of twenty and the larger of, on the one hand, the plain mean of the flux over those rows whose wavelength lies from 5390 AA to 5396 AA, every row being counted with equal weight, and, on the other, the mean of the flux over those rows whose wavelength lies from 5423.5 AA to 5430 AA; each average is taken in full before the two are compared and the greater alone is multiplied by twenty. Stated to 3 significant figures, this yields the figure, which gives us 111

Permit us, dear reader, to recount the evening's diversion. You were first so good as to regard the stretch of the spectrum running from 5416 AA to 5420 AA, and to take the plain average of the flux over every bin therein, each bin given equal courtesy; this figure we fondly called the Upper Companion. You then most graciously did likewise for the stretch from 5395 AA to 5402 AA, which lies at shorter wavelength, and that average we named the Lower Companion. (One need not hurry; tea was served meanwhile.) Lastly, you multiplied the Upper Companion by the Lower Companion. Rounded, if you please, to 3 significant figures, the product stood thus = 25.8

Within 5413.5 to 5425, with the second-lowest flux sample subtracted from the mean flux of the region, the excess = 0.22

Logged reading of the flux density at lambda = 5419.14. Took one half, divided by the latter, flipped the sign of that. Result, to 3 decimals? -0.097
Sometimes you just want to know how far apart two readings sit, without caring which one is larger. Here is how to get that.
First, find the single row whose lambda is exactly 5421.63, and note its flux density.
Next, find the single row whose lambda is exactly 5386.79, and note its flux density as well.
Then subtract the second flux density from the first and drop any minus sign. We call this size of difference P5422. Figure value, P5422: 0.36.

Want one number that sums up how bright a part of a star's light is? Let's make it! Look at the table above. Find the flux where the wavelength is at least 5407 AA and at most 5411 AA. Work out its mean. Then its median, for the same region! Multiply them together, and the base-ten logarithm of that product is 1.37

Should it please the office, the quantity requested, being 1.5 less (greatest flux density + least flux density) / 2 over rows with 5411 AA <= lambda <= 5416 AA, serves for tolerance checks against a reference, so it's -4.12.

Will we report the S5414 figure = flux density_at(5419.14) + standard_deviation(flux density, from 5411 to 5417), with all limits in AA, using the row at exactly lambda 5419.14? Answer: 5.3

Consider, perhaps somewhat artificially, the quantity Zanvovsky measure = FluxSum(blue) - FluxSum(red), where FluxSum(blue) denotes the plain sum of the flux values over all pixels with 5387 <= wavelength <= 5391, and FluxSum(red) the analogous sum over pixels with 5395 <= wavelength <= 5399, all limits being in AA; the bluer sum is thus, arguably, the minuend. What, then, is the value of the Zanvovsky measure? 2.9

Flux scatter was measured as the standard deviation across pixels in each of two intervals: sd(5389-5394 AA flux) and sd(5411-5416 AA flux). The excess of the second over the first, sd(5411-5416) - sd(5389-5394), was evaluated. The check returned -0.02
